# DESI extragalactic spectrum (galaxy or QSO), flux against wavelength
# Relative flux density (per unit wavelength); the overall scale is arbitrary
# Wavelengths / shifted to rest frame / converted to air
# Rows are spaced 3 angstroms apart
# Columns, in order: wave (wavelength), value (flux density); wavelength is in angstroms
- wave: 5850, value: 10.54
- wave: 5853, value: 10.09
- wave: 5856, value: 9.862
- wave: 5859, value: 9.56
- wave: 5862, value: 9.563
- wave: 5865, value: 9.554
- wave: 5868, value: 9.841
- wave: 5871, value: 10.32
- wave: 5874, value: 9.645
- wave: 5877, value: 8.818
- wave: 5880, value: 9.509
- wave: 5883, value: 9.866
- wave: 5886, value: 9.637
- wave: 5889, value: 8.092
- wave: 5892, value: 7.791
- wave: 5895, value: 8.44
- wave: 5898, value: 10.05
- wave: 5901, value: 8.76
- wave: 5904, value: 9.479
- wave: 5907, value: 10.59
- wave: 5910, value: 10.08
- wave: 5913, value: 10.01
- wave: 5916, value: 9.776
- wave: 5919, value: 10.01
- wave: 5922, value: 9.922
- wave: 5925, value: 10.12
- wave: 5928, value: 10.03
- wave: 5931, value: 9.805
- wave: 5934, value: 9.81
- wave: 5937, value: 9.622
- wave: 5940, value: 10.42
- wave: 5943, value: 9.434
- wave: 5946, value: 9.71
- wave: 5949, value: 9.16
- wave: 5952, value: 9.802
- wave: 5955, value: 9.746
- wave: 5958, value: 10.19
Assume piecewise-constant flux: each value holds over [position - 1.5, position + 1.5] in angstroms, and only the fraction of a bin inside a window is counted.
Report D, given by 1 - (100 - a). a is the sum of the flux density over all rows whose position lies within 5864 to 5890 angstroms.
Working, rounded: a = 85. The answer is -13.7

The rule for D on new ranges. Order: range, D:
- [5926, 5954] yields -11.2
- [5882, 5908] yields -16.3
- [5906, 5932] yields -8.7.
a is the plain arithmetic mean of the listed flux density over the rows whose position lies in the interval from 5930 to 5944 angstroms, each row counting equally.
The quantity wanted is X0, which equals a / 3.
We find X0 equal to 3.273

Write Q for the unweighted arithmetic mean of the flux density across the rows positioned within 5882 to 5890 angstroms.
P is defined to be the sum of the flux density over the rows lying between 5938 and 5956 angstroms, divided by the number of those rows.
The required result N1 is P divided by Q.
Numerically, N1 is 1.06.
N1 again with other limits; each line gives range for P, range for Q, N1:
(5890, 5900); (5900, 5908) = 0.91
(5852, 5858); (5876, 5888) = 1.05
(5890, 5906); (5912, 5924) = 0.90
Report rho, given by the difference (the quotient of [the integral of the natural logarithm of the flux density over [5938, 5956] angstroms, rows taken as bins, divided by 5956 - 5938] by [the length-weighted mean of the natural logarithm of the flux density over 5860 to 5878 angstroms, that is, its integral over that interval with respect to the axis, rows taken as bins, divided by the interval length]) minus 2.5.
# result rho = -1.50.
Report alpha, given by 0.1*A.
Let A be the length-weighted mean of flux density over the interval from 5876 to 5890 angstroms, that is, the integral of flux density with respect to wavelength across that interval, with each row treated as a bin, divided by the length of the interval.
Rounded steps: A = 9.24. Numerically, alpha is 0.92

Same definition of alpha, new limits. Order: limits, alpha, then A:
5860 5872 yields 0.98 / 9.79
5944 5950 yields 0.95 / 9.46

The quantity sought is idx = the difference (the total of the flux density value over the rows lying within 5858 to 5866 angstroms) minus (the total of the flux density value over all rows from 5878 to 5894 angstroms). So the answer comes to -16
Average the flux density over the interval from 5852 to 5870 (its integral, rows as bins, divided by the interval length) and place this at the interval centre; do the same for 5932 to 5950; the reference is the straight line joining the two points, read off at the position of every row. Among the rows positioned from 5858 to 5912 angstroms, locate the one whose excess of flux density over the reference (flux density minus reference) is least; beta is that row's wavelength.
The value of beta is 5892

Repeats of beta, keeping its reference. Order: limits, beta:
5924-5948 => 5943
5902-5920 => 5904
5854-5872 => 5865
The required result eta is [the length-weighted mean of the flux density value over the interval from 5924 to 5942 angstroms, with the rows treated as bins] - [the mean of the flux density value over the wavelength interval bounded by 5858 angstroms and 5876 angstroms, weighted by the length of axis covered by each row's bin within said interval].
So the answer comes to 0.22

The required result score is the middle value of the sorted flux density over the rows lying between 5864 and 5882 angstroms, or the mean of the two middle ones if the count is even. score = 9.6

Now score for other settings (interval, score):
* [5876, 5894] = 9.2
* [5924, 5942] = 9.9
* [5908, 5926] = 10.0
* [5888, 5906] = 8.6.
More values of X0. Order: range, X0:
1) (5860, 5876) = 3.262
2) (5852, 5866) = 3.242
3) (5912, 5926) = 3.323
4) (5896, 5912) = 3.264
